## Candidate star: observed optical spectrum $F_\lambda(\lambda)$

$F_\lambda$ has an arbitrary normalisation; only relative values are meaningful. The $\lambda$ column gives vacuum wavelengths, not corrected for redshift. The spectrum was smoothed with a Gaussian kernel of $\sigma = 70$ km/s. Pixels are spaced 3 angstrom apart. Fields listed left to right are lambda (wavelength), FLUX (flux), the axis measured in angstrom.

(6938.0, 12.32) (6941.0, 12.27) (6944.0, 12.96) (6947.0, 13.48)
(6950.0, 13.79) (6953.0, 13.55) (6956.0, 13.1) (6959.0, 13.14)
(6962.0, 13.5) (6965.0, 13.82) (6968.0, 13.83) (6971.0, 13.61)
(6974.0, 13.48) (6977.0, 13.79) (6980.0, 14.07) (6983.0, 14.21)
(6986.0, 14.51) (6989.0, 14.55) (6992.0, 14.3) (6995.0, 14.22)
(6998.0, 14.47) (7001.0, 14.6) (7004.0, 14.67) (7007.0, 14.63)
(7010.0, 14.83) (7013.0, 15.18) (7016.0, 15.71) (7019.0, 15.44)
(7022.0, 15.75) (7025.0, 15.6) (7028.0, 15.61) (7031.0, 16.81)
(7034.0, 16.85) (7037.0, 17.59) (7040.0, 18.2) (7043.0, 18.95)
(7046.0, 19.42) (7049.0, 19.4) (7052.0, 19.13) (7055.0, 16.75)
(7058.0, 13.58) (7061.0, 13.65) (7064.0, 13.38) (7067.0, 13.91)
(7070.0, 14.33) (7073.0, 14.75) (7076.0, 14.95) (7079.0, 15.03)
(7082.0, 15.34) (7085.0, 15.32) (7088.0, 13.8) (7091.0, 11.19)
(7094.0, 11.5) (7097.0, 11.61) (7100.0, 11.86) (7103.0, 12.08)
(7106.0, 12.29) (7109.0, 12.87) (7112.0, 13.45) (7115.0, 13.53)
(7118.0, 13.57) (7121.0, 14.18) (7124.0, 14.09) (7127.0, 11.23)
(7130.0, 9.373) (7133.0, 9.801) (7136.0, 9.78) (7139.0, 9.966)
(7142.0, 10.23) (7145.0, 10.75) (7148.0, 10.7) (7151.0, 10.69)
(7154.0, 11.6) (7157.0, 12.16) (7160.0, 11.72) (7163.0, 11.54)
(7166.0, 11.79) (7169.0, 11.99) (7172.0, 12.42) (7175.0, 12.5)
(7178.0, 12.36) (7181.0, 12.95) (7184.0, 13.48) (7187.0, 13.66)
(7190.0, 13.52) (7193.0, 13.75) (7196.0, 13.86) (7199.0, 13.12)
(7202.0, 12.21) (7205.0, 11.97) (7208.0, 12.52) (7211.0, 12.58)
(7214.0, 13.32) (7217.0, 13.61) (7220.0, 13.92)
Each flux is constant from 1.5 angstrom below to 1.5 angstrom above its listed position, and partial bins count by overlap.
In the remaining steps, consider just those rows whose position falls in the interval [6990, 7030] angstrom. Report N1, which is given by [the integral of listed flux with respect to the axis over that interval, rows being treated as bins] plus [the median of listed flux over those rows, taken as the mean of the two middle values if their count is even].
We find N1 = 616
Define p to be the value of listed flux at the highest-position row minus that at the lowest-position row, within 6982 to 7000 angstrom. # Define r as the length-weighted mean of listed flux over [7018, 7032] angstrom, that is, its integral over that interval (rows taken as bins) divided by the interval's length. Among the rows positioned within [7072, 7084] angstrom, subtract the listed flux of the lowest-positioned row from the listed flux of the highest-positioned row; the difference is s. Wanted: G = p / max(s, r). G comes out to 0.016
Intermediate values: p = 0.3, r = 15.8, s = 0.6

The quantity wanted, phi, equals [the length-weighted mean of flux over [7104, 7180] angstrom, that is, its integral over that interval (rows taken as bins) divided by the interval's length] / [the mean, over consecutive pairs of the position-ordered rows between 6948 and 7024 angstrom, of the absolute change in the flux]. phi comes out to 53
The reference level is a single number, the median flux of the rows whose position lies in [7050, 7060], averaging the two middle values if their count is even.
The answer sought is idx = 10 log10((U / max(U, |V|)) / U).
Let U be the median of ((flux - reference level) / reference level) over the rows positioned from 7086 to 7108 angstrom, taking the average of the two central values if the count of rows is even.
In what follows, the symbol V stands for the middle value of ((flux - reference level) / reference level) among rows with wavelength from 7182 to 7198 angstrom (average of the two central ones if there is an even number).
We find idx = 7.34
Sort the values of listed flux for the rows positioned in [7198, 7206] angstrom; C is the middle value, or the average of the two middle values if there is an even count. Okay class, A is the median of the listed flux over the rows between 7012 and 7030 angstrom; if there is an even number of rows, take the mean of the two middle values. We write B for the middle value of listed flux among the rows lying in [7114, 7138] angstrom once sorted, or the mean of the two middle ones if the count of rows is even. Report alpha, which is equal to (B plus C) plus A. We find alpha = 40.2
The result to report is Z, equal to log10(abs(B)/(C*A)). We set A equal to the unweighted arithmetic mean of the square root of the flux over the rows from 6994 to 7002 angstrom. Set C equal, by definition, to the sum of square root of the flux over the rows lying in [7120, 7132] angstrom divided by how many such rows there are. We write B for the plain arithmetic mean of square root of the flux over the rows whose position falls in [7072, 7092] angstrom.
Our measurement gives -0.54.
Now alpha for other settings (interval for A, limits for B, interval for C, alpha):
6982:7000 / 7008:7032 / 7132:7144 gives 39.9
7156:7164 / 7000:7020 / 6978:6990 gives 40.9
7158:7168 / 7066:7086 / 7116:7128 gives 40.5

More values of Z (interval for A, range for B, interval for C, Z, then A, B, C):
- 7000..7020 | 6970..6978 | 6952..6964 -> -0.58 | 3.87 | 3.69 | 3.65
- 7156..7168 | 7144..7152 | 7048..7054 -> -0.66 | 3.44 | 3.27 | 4.39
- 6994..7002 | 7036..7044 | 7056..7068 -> -0.52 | 3.80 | 4.27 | 3.69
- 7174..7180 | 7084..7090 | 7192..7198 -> -0.54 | 3.53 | 3.81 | 3.72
